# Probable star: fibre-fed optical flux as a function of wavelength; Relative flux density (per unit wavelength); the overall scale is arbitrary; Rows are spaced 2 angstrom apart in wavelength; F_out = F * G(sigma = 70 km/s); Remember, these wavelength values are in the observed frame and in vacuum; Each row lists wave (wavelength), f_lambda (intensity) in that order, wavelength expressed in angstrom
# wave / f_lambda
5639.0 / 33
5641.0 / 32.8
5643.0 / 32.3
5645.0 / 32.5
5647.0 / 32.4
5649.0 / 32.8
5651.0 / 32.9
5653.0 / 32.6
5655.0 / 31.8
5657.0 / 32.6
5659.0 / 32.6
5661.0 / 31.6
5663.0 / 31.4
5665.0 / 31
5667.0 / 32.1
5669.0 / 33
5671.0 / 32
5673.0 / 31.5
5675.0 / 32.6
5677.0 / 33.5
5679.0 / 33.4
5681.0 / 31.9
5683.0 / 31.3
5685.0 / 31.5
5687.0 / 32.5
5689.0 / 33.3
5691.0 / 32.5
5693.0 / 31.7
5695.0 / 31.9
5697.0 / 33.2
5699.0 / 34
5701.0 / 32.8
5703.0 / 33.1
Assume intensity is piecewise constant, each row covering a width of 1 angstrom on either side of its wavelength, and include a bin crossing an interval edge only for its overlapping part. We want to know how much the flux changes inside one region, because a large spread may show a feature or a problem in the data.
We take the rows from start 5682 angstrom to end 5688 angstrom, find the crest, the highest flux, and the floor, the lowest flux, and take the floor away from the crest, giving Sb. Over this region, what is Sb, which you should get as 1.2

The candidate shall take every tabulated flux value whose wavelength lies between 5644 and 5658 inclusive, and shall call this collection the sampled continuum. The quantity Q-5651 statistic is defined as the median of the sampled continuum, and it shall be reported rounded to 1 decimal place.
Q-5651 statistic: 32.6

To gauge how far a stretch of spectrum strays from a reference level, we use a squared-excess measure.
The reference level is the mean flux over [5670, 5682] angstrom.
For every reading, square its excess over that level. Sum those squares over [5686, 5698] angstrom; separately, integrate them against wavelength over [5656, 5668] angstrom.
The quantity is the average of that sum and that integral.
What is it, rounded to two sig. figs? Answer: 5.4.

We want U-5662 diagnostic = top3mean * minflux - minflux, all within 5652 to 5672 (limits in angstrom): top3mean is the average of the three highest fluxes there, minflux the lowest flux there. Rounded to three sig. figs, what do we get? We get 984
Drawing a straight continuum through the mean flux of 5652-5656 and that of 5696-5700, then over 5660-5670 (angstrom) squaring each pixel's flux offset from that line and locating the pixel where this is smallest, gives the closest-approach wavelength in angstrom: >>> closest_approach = 5669.0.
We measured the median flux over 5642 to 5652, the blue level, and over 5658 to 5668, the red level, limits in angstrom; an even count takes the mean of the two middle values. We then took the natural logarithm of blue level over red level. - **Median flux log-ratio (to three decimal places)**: 0.028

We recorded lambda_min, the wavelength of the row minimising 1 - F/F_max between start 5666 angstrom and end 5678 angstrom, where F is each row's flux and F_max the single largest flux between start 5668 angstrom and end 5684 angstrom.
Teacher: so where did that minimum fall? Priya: 5677.0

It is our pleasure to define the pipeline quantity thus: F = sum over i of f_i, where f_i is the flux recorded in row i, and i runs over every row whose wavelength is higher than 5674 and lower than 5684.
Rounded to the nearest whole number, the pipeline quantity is 163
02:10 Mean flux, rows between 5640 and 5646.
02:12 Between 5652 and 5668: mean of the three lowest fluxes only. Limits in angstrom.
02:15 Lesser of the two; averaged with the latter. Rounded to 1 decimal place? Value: 31.3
